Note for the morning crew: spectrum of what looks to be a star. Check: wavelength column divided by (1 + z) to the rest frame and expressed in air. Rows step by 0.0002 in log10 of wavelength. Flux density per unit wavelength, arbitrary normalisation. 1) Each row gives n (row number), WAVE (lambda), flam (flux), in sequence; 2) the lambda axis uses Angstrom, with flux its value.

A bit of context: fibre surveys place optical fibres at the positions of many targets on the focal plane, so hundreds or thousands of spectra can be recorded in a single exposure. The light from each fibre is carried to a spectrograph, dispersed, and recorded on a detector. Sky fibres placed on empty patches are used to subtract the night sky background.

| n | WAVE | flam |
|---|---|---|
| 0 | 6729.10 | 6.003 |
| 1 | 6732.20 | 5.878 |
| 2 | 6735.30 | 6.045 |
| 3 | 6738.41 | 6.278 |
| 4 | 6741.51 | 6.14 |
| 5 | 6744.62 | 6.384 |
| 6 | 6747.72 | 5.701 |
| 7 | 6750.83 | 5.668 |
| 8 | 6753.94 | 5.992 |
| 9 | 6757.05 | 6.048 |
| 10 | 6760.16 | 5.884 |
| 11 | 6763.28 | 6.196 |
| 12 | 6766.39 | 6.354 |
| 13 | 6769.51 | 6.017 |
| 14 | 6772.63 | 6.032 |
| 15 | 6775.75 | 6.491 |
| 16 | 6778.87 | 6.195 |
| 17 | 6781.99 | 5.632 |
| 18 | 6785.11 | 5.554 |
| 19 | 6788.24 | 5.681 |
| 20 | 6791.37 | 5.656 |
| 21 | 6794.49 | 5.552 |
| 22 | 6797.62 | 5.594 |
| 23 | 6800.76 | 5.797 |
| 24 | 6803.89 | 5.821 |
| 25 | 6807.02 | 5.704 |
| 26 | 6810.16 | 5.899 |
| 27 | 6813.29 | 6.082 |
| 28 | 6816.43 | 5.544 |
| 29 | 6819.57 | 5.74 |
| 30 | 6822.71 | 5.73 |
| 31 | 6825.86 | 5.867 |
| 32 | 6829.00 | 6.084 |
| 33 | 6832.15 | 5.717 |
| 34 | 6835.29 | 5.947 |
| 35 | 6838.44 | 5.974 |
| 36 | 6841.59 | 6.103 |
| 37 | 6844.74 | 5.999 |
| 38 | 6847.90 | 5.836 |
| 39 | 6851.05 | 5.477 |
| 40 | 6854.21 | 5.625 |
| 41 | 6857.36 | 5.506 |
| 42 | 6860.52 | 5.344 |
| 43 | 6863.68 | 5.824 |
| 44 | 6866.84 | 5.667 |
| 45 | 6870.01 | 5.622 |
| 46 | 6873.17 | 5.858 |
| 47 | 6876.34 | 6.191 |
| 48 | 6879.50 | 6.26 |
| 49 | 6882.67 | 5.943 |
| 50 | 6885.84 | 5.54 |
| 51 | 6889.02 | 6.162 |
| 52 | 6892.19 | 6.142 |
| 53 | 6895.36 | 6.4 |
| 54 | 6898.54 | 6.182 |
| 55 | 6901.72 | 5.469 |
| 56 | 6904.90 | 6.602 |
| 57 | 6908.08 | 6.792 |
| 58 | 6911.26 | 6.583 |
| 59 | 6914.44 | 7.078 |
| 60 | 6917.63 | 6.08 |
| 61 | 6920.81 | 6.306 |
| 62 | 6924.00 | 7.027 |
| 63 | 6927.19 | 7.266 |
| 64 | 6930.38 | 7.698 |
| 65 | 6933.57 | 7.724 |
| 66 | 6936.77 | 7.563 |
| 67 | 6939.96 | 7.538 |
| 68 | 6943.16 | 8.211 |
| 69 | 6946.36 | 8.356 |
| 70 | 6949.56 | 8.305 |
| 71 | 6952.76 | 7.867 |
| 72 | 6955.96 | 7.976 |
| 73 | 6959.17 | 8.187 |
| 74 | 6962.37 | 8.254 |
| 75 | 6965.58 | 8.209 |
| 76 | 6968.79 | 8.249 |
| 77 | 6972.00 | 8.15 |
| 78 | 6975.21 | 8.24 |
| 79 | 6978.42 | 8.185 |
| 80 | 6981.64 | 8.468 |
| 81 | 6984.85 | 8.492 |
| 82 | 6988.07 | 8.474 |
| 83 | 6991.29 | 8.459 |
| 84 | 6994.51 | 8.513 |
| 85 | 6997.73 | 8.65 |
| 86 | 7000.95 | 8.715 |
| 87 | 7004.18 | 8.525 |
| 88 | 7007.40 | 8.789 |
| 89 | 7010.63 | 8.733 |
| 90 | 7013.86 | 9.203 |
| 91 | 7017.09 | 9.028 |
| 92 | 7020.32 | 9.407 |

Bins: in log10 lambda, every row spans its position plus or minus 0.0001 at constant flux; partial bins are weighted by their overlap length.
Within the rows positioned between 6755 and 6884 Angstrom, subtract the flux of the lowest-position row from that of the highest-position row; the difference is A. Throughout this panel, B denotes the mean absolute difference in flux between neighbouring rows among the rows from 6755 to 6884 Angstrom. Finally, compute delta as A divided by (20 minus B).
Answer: -0.005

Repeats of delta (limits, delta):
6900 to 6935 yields 0.115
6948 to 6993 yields 0.008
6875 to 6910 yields 0.031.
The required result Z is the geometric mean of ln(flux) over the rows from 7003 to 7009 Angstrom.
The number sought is 2.16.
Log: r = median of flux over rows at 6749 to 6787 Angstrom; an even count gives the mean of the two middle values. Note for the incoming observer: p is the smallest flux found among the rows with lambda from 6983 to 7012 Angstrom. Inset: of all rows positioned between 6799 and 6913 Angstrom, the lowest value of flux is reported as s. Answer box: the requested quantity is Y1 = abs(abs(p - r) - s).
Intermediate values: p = 8.459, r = 6.02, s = 5.344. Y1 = 2.9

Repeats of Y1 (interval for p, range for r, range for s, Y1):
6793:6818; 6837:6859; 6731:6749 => 5.4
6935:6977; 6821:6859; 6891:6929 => 3.8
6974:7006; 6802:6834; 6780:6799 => 3.1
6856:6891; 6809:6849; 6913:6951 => 5.5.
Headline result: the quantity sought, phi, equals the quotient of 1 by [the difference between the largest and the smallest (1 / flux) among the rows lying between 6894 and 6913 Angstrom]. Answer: 28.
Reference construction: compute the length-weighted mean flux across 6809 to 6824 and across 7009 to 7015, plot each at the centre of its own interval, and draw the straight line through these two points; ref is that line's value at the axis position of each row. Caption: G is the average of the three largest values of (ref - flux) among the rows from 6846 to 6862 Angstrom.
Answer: 1.0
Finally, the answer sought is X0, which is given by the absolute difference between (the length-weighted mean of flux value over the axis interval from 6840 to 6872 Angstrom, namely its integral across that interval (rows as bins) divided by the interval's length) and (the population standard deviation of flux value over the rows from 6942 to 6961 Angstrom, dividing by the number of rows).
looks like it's 5.5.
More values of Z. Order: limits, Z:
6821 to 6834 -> 1.77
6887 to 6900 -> 1.83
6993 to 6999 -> 2.15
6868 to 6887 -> 1.77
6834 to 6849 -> 1.79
